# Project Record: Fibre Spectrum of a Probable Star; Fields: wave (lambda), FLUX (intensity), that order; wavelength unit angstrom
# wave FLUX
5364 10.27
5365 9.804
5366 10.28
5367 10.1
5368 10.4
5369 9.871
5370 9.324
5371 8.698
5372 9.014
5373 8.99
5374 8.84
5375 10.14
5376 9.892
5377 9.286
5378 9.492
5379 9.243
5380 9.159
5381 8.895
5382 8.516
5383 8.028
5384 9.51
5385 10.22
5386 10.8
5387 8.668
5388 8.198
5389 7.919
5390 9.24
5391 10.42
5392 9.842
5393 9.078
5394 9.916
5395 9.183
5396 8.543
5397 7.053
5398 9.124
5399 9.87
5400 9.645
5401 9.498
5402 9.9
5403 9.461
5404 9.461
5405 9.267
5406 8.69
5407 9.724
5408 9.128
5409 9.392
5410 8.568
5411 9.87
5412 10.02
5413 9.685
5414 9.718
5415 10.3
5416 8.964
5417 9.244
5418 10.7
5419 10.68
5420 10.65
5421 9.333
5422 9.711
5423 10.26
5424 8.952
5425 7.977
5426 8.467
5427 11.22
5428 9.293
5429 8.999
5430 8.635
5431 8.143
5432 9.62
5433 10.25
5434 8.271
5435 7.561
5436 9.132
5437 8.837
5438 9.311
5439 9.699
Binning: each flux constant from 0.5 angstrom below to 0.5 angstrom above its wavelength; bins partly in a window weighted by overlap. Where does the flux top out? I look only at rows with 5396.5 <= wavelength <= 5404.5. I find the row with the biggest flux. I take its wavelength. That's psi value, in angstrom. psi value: 5402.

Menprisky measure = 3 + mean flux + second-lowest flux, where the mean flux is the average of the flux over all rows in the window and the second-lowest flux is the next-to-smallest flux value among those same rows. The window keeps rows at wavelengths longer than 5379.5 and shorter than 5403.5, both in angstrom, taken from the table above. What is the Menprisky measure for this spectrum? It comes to 20.1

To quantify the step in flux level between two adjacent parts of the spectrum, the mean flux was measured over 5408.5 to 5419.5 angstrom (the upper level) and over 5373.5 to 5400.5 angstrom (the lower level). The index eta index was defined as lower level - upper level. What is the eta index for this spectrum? -0.5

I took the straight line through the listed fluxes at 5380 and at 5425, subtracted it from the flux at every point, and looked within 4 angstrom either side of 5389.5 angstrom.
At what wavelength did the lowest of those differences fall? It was 5389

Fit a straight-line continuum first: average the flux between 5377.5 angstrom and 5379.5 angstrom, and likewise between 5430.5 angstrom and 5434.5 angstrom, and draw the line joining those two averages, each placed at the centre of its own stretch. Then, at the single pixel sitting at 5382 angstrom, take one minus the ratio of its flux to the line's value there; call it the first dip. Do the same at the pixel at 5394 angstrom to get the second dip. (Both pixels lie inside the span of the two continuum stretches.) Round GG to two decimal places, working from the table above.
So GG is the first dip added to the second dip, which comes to 0.02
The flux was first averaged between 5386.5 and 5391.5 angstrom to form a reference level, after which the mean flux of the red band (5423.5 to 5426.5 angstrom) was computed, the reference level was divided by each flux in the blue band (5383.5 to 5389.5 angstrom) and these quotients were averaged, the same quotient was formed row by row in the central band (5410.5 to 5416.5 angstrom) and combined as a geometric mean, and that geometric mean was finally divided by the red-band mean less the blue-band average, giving 0.122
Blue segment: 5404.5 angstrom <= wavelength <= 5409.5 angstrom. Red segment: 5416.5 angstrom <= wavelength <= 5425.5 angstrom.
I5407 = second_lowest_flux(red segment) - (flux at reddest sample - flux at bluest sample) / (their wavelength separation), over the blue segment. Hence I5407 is 8.92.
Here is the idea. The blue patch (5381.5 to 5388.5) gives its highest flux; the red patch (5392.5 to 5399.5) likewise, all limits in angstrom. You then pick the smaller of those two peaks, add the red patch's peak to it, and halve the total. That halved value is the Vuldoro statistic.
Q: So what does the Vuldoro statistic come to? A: 9.9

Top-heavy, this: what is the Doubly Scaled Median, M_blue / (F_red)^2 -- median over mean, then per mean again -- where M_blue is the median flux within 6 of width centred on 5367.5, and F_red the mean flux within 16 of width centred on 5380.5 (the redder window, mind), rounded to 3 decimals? 0.117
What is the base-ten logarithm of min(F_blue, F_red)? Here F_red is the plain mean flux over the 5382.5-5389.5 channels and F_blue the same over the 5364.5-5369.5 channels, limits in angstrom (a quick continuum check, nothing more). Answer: 0.957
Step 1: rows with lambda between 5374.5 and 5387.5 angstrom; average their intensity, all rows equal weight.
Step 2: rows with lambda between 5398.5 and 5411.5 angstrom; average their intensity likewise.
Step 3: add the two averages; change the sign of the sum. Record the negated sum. -18.8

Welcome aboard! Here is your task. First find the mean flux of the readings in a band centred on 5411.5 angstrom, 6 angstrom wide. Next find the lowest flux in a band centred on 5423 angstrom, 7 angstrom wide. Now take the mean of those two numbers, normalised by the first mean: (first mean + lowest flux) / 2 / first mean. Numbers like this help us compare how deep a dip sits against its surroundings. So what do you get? 0.92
